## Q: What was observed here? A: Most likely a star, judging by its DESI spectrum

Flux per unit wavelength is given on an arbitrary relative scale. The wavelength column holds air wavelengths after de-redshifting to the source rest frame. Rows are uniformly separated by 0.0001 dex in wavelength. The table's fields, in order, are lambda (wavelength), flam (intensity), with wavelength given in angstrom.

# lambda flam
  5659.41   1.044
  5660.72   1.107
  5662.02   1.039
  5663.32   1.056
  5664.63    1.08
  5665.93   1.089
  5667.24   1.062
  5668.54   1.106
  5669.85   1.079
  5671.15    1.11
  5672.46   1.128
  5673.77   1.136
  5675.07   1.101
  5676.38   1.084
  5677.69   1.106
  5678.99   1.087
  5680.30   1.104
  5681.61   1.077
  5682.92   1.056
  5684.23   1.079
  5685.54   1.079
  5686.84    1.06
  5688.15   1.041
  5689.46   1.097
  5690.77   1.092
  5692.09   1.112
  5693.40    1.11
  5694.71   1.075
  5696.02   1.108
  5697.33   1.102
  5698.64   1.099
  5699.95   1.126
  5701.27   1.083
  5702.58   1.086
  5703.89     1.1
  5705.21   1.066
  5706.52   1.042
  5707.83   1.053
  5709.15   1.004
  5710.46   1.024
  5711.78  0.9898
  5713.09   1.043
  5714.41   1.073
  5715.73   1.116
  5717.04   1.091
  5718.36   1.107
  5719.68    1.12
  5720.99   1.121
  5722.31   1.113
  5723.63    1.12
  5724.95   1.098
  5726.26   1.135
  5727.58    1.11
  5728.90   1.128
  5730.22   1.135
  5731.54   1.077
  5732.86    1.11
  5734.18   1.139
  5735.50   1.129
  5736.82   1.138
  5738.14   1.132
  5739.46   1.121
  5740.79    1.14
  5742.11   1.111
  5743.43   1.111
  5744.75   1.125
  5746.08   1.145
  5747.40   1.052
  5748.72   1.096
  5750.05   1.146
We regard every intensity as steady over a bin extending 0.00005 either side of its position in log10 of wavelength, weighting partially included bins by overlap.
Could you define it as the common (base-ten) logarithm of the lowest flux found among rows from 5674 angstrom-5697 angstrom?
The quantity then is 0.017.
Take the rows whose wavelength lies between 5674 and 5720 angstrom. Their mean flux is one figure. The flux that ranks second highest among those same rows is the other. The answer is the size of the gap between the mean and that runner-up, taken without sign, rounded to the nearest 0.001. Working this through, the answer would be 0.040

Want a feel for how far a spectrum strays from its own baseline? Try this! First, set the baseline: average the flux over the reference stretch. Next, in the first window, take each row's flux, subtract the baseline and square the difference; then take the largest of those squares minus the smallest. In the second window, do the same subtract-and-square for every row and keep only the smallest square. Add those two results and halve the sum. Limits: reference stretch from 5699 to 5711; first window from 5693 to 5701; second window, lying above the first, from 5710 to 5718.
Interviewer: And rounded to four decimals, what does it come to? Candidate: 0.0018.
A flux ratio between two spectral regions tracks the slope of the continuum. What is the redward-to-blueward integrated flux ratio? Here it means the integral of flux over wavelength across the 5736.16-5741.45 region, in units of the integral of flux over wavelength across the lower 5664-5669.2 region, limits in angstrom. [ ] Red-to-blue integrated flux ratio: 1.06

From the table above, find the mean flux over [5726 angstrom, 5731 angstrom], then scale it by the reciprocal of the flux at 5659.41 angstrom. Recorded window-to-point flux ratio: 1.08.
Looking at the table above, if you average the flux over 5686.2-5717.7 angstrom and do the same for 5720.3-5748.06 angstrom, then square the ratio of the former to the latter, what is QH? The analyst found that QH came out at 0.92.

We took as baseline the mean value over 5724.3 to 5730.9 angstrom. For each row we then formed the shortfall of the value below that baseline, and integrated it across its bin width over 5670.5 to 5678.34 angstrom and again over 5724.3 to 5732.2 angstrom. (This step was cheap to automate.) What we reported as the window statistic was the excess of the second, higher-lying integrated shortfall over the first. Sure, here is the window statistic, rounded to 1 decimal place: 0.0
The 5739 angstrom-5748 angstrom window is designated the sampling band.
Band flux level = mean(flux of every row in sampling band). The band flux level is 1.115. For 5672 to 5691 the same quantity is 1.088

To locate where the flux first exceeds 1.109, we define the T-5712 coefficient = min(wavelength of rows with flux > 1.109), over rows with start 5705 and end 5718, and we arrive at 5715.73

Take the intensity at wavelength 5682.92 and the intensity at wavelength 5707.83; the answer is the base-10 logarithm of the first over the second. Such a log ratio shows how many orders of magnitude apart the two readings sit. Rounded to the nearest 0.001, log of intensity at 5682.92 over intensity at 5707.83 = 0.001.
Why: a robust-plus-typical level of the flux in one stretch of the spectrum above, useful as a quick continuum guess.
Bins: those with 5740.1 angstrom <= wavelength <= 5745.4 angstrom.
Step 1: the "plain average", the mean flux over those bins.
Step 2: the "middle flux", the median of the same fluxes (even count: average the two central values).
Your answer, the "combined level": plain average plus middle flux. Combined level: 2.24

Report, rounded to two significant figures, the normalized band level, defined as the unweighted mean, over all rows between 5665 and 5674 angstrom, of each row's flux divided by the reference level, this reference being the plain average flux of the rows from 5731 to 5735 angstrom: 0.99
